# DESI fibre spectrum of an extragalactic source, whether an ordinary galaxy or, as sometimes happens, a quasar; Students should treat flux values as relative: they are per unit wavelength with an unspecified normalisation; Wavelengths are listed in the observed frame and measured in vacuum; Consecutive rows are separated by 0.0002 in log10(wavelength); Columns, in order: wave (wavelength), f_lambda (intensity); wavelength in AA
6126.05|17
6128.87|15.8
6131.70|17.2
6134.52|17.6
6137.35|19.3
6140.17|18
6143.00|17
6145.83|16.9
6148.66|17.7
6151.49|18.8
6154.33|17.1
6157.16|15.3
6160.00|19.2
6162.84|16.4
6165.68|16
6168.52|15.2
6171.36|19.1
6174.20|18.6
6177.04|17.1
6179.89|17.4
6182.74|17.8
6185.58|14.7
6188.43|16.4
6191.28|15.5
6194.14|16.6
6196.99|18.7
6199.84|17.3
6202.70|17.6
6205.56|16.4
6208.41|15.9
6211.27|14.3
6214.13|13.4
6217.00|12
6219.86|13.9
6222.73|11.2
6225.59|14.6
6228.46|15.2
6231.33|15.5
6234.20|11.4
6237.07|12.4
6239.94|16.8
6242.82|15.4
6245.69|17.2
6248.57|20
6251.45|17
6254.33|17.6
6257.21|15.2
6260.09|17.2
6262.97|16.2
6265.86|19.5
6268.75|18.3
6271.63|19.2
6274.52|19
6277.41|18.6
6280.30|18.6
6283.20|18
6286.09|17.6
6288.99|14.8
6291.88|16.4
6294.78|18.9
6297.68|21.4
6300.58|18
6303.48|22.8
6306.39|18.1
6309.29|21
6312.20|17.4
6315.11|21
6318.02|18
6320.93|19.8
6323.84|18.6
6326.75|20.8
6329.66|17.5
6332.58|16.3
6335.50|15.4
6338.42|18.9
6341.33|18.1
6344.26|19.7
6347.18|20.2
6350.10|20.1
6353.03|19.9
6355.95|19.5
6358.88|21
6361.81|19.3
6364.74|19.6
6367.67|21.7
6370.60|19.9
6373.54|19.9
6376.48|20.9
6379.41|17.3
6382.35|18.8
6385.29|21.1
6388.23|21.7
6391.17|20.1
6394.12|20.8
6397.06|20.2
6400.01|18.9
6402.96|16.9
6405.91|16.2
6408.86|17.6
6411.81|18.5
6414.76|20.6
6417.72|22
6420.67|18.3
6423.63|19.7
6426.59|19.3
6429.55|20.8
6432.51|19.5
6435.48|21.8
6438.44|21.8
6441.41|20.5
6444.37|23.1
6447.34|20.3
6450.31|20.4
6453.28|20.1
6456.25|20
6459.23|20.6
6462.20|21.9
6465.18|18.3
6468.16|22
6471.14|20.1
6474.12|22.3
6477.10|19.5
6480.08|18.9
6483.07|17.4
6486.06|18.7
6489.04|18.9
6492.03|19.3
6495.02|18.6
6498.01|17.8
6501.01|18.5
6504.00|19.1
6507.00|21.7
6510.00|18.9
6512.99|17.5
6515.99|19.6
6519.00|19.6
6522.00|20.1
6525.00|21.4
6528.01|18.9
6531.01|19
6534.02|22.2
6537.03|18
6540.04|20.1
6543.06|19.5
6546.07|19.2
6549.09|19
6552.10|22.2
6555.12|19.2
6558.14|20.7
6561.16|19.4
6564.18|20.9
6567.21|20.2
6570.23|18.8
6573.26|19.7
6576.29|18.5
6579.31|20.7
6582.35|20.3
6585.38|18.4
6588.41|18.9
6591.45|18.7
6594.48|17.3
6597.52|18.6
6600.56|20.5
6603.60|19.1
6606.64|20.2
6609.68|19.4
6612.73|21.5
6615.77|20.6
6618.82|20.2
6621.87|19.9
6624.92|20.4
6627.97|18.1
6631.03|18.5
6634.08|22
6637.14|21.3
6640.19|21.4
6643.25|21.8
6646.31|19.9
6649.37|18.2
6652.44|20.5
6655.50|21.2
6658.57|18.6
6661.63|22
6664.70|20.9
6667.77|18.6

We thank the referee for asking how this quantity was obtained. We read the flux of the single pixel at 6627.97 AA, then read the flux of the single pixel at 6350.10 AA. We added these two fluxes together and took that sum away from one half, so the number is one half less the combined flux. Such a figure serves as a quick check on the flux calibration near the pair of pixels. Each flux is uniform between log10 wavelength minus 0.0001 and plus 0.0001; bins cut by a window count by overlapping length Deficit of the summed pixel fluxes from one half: -37.7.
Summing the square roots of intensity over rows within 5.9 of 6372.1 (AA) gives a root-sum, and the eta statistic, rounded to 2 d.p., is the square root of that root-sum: 4.26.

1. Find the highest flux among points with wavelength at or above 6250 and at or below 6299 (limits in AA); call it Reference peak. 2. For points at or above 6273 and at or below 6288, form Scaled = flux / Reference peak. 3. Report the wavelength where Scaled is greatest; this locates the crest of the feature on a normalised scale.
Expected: 6274.52 AA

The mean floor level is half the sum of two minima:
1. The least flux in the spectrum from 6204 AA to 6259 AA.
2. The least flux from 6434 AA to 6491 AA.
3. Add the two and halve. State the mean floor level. 14.3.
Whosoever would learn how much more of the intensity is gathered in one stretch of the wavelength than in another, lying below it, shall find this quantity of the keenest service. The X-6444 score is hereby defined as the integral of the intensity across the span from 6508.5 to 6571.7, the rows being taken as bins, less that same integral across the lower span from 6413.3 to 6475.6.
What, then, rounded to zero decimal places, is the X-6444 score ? -38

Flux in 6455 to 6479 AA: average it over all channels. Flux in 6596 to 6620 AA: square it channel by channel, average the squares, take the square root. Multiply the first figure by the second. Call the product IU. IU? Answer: 412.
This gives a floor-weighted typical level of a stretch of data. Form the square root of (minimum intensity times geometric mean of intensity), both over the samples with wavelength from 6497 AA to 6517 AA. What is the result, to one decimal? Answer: 18.2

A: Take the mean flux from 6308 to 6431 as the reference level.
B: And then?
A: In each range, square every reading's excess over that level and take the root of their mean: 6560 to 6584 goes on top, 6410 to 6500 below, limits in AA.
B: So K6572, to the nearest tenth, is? 0.6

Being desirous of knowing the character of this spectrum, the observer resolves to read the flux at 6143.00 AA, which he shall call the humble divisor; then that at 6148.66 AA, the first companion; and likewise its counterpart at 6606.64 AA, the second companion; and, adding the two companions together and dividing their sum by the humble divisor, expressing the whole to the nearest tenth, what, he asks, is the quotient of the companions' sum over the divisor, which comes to 2.2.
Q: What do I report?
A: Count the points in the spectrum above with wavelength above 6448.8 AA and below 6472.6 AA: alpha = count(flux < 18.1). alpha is 0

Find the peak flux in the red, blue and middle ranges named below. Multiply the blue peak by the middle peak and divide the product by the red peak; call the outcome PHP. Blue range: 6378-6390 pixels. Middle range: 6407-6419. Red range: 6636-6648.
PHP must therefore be 21.9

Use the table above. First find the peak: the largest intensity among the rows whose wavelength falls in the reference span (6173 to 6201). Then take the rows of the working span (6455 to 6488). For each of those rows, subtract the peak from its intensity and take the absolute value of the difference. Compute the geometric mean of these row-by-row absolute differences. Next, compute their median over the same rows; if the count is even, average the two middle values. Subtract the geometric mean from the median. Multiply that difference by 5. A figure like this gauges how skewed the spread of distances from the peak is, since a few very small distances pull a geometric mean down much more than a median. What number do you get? 6.5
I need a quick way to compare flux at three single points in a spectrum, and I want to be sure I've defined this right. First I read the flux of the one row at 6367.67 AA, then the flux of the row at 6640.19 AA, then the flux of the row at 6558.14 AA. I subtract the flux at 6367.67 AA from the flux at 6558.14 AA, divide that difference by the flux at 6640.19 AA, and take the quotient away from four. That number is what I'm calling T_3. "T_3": 4.05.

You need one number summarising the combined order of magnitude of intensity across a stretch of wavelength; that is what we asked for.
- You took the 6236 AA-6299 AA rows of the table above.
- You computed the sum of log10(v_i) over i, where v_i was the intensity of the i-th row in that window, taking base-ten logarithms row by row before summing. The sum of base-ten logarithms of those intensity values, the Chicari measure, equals 27.3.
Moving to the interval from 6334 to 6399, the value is 28.5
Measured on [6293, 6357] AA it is 28.2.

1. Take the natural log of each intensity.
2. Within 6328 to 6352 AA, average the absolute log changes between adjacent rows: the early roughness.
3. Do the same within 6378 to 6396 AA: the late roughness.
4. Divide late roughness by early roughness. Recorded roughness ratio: 0.96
